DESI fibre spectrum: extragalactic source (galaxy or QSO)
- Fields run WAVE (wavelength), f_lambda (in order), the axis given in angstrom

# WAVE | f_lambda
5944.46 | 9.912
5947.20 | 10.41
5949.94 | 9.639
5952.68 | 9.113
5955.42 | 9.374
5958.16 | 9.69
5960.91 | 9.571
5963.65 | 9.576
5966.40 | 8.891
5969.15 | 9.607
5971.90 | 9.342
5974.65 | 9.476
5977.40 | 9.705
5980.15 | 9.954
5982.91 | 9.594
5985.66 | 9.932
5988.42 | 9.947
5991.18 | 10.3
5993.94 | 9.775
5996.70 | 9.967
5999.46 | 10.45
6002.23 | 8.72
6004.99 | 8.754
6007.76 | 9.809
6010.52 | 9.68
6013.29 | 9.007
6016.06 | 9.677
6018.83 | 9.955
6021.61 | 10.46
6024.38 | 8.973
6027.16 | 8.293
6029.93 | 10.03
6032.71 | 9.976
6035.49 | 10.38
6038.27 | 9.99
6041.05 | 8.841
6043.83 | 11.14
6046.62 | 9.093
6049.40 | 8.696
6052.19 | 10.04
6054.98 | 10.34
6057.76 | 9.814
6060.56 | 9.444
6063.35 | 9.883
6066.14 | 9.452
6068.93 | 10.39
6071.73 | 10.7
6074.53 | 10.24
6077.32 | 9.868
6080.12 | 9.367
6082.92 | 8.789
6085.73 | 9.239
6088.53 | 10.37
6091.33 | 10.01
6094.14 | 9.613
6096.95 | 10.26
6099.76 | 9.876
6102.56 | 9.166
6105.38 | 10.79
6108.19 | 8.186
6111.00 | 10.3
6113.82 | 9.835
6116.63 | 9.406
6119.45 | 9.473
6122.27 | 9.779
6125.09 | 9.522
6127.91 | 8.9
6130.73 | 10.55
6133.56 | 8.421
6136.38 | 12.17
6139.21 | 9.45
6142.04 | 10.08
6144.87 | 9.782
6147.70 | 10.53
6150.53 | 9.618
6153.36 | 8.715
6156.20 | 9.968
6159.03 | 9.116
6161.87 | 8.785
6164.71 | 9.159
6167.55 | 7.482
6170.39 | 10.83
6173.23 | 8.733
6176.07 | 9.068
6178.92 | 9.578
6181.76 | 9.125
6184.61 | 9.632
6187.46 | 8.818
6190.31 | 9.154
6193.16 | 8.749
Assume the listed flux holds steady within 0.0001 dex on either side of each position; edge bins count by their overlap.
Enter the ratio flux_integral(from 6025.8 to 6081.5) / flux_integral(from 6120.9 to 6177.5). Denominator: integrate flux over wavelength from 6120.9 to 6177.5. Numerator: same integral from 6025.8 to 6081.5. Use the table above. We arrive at 1.01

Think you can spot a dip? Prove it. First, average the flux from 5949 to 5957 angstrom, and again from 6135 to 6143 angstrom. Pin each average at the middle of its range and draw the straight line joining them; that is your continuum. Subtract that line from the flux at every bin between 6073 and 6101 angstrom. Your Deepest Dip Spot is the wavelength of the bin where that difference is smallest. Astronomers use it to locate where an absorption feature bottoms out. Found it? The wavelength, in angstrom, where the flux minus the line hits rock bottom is 6082.92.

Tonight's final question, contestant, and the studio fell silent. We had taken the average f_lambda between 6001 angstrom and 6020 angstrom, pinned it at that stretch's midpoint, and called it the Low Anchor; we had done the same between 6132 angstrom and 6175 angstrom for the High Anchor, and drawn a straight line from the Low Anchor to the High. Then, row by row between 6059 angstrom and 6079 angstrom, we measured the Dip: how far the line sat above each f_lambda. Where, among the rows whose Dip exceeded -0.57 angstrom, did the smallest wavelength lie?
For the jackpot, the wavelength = 6060.56 angstrom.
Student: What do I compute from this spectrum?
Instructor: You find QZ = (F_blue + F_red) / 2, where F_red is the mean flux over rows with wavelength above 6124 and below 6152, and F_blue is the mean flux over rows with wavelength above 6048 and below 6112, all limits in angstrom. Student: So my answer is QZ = 9.84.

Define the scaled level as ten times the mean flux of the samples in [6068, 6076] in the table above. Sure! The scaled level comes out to 104.4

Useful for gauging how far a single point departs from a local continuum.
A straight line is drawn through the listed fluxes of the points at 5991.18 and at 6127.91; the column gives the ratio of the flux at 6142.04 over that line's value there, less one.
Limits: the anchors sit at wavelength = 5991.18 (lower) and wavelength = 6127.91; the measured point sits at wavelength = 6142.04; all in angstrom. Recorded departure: 0.15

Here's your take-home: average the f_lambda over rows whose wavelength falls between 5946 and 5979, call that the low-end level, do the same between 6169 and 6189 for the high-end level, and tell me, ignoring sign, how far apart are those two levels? 0.14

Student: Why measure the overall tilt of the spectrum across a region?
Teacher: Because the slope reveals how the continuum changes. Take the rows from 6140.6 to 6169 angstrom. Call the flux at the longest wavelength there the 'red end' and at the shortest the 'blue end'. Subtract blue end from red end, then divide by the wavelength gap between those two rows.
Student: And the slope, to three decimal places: -0.102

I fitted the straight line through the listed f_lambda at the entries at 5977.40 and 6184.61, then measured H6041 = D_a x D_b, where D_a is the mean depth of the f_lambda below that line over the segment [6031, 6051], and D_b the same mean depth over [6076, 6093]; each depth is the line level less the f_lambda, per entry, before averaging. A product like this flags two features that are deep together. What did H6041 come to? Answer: 0.00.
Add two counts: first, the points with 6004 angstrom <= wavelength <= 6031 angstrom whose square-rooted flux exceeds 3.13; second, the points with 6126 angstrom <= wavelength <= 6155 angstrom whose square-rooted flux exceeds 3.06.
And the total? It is 11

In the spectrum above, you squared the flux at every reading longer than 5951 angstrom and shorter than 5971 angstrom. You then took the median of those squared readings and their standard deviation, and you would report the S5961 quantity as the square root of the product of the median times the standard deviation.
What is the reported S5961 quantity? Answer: 22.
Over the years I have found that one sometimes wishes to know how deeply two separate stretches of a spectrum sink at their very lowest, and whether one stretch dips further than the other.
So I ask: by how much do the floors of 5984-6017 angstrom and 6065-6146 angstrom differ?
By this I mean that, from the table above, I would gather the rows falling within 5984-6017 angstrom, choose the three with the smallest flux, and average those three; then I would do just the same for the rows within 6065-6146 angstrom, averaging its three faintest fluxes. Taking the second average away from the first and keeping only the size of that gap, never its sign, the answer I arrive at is 0.4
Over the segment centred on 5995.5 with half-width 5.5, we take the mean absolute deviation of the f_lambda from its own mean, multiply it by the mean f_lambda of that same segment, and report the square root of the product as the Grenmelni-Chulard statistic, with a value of 1.6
